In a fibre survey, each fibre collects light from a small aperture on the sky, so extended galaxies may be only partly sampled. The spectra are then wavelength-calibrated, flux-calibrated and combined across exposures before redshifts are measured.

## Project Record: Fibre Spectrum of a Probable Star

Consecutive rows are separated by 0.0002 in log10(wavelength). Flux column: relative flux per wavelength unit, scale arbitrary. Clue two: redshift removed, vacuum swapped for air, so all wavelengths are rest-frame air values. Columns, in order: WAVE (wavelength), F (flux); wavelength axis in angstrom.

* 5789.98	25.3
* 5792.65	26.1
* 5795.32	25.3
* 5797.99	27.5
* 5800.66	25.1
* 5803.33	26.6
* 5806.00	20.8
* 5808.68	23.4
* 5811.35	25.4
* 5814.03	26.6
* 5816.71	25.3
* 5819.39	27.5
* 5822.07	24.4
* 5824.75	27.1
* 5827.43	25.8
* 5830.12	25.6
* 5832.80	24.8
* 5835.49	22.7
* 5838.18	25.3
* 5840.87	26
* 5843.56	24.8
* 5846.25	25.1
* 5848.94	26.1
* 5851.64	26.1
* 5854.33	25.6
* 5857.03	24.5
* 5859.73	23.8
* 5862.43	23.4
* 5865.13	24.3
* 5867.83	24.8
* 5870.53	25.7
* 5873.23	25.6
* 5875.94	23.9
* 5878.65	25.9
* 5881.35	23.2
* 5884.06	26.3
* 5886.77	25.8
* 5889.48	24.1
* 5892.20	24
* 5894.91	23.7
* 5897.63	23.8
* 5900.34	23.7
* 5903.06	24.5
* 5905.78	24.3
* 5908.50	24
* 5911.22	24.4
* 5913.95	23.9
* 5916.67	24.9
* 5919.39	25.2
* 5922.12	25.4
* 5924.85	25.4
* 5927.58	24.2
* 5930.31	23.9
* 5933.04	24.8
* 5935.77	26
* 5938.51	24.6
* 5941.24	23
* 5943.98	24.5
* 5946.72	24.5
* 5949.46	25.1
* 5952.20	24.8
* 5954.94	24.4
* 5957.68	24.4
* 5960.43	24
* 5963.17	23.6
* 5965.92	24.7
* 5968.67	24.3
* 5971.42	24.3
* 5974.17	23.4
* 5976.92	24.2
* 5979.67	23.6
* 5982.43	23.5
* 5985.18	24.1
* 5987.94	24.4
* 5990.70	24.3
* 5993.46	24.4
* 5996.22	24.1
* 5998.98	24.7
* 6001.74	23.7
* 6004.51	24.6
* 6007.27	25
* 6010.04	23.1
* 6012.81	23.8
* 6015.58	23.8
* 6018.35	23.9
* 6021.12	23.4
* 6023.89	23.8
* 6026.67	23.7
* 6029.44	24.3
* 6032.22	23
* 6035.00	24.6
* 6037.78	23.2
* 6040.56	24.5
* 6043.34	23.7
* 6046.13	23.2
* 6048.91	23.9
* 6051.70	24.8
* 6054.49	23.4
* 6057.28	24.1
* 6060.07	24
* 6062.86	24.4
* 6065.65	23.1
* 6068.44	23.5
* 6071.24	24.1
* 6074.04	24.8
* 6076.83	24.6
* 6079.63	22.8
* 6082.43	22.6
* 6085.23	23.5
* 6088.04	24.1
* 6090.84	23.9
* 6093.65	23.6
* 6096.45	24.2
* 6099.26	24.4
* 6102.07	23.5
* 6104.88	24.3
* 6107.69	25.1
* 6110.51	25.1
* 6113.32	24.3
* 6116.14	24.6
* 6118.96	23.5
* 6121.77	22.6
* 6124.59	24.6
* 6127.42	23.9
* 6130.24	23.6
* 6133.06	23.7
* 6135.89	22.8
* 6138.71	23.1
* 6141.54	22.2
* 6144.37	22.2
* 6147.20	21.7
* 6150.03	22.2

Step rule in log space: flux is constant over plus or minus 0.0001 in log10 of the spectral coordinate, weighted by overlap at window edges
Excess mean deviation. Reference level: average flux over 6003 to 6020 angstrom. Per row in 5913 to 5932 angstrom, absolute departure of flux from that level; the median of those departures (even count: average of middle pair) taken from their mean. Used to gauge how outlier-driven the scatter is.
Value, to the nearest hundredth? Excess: -0.12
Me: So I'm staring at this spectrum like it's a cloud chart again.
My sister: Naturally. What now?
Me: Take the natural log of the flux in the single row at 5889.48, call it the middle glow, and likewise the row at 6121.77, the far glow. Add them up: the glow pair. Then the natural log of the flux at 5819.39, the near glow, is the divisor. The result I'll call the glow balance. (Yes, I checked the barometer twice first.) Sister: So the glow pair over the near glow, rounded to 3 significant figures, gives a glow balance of 1.90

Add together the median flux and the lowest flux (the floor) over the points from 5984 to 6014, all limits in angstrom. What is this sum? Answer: 47.4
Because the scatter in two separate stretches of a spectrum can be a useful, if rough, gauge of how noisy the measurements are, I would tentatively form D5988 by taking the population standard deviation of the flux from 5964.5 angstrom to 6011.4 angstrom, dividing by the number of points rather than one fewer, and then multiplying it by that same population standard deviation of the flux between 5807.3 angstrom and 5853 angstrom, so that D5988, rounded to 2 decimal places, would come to 0.59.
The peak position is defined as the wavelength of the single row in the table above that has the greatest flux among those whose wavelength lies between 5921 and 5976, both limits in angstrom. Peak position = 5935.77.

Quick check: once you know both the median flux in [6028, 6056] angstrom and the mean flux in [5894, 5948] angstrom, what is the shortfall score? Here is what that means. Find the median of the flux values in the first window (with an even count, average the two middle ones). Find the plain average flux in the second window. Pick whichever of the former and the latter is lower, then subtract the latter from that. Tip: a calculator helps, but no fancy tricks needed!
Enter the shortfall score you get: -0.64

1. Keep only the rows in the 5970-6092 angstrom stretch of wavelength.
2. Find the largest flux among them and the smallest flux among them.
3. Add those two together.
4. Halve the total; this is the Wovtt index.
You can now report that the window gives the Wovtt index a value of 23.8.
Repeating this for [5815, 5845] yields 25.1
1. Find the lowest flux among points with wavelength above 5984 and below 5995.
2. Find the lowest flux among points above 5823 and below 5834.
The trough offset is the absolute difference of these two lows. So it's 0.70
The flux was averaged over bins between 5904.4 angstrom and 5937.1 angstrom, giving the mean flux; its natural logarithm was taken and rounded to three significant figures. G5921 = 3.21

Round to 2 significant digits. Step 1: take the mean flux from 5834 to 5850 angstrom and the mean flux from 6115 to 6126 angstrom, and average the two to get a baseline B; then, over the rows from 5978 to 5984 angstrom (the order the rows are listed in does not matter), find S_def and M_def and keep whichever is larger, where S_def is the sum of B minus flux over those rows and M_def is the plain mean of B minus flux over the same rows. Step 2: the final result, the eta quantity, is 1.7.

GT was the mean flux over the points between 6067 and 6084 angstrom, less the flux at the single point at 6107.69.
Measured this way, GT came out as -1.4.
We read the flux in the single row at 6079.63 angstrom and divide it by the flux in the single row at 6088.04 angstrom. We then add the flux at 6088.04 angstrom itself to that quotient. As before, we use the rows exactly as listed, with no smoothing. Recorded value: 25.0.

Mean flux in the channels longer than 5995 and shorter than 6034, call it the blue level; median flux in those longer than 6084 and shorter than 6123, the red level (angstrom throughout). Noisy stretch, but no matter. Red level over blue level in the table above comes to 1.01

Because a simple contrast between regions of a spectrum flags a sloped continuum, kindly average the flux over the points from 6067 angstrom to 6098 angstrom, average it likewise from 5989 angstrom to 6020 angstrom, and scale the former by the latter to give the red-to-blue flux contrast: 0.986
